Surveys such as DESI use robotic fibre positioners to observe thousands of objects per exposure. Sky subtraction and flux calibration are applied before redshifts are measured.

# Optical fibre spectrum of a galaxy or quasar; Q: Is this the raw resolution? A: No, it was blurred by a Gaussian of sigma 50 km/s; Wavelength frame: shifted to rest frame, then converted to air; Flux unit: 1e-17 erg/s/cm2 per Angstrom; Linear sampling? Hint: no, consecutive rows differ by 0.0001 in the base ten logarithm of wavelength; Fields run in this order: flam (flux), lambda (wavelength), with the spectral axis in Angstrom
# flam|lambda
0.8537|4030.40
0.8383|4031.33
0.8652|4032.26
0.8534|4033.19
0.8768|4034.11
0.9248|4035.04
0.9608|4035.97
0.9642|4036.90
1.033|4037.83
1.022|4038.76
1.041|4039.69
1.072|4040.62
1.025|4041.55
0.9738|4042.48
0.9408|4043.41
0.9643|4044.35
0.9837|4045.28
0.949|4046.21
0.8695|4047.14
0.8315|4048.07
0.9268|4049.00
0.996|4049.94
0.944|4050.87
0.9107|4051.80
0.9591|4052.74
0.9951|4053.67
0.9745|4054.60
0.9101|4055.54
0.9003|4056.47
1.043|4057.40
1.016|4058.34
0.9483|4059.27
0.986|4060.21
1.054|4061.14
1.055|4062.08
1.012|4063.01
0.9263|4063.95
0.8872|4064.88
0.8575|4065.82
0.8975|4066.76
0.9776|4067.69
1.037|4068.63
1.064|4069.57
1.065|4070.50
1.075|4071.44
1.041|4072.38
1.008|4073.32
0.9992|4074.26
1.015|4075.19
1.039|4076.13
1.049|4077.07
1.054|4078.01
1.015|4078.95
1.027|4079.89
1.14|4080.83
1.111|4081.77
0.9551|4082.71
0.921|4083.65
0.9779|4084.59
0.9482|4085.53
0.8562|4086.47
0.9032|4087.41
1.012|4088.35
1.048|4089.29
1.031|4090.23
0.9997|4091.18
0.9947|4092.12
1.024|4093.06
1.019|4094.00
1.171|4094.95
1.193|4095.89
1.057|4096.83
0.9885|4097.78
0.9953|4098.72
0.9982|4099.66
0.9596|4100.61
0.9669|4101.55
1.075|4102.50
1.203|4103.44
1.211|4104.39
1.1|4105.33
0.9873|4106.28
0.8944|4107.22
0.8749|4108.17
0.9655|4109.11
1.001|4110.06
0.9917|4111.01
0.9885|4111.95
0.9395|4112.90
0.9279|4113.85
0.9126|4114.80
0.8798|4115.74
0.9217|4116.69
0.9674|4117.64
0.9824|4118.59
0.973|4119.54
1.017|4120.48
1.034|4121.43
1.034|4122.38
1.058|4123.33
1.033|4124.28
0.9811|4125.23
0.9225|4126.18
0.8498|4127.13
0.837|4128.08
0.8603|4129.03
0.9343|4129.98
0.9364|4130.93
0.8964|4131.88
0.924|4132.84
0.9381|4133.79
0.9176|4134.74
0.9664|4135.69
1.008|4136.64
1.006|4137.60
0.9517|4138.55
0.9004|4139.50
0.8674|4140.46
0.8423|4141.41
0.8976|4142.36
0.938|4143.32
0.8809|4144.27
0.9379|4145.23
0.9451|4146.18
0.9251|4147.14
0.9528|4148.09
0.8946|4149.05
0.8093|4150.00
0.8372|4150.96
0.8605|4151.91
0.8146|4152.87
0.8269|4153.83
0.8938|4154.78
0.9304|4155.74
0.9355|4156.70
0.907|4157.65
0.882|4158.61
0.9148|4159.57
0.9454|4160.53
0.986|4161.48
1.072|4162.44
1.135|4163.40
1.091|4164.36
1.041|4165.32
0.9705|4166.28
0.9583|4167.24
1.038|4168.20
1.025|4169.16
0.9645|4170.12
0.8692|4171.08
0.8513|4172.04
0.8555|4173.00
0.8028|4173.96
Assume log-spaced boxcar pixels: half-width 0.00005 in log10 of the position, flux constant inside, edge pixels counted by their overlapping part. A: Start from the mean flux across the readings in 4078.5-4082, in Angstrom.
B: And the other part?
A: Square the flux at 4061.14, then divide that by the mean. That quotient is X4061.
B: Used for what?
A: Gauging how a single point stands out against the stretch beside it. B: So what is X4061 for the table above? 1.04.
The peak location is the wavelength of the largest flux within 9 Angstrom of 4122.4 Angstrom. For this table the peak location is 4123.33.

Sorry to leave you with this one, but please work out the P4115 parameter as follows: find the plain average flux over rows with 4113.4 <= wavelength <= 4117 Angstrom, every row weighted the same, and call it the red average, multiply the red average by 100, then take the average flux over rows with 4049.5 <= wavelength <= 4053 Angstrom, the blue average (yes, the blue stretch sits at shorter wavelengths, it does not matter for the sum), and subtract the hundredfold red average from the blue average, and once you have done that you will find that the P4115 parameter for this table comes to -90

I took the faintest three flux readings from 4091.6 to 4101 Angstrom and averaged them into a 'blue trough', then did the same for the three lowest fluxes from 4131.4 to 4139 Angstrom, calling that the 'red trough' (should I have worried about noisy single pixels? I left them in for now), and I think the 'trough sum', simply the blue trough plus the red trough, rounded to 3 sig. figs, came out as 1.89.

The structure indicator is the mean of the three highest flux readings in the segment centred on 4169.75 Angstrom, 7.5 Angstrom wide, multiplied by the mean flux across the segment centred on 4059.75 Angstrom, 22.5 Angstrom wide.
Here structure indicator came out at 0.98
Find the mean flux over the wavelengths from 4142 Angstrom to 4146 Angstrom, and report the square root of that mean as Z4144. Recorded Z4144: 0.96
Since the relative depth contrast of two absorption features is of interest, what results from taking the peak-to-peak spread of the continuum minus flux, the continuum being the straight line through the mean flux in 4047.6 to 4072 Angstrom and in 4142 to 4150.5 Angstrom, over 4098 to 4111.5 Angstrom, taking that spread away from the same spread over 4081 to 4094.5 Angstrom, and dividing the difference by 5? -0.016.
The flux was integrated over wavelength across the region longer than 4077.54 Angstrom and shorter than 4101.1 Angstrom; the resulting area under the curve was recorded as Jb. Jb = 23.9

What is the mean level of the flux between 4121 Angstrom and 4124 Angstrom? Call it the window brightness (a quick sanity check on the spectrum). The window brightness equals 1.04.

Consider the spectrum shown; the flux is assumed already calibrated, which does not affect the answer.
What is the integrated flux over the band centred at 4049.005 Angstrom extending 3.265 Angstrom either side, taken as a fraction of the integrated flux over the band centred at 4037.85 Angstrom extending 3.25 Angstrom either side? 0.92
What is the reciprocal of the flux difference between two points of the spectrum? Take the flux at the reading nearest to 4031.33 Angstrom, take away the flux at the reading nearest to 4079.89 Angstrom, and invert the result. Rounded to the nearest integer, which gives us -5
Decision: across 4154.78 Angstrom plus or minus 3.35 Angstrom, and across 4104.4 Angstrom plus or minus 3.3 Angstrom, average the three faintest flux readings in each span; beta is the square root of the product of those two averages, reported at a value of 0.89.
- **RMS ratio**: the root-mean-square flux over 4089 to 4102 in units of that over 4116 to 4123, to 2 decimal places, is 1.04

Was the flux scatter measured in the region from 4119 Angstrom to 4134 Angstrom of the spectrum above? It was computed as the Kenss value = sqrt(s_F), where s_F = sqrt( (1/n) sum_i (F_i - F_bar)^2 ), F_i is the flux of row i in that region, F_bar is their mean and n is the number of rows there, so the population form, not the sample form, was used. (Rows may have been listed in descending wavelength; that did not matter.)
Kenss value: 0.261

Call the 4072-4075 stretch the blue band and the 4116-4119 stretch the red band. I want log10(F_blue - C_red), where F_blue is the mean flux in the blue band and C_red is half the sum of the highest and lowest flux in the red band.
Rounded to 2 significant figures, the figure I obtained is -1.2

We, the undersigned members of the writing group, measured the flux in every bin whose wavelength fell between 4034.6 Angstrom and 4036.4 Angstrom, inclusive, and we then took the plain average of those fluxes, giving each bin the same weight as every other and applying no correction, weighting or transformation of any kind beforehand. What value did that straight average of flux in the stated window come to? 0.94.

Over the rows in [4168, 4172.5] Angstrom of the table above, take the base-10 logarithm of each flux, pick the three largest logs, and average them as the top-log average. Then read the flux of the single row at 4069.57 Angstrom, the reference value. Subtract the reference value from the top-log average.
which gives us -1.06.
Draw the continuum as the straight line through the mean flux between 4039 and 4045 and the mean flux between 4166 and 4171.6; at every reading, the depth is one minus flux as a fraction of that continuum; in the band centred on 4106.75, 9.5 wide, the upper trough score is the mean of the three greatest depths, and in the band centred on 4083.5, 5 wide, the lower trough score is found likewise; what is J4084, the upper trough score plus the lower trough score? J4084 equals 0.13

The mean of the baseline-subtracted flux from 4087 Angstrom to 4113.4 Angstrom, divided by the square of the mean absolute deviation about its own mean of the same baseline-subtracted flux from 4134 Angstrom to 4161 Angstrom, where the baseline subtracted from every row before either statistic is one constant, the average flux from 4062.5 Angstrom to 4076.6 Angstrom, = 16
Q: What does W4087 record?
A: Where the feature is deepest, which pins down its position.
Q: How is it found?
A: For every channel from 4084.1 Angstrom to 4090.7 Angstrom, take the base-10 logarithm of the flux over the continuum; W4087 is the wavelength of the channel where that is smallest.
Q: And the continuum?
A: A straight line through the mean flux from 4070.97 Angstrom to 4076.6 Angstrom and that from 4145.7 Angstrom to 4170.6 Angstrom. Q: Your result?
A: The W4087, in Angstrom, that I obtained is 4086.47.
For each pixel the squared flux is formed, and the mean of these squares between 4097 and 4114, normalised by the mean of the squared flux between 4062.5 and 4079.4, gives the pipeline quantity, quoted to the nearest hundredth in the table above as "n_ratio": 1.01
